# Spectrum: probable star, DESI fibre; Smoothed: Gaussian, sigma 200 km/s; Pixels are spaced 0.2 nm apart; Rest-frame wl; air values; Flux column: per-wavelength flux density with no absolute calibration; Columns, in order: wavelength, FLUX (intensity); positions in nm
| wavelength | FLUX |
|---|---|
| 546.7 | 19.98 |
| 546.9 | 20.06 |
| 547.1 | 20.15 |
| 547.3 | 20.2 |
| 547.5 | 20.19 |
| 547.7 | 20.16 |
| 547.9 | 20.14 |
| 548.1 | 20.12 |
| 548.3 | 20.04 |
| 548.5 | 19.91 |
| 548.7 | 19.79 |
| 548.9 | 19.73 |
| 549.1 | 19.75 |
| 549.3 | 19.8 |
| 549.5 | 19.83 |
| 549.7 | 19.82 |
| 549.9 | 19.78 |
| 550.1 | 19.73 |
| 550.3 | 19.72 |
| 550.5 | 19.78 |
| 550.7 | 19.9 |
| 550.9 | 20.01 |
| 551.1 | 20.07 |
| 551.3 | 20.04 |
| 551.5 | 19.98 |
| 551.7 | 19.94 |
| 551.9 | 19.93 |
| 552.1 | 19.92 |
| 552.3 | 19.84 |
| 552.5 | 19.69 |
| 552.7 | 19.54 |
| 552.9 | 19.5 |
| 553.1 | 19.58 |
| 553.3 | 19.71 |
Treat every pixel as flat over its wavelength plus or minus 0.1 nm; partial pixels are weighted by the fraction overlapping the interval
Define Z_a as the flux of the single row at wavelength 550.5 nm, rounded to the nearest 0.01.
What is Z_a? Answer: 19.78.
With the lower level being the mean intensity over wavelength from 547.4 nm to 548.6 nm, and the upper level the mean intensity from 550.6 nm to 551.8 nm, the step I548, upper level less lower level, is -0.10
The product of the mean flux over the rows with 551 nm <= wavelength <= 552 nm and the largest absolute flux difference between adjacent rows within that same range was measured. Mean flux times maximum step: 1.20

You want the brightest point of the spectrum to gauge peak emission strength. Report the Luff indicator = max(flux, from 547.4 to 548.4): 20.19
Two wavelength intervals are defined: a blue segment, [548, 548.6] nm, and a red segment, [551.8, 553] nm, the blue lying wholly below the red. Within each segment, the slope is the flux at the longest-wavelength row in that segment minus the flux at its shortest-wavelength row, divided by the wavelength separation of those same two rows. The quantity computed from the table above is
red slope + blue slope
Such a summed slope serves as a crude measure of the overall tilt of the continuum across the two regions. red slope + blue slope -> -1.0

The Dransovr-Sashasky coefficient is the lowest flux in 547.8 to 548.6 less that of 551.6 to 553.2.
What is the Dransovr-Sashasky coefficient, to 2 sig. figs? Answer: 0.41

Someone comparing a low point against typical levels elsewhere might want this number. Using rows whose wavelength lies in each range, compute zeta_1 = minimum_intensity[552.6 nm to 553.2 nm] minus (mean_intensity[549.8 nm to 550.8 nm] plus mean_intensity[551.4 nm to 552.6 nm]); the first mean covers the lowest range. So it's -20.2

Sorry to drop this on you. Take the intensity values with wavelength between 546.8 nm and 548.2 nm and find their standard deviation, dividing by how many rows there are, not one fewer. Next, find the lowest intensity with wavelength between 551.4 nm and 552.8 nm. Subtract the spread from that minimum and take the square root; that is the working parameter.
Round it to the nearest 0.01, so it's 4.42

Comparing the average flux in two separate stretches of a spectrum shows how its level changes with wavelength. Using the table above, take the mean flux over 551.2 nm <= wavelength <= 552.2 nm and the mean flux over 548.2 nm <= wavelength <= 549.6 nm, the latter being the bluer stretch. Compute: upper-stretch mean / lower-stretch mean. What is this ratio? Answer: 1.01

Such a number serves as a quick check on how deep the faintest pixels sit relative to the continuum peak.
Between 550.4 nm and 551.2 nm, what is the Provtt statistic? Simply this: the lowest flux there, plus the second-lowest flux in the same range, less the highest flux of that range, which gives 19.6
